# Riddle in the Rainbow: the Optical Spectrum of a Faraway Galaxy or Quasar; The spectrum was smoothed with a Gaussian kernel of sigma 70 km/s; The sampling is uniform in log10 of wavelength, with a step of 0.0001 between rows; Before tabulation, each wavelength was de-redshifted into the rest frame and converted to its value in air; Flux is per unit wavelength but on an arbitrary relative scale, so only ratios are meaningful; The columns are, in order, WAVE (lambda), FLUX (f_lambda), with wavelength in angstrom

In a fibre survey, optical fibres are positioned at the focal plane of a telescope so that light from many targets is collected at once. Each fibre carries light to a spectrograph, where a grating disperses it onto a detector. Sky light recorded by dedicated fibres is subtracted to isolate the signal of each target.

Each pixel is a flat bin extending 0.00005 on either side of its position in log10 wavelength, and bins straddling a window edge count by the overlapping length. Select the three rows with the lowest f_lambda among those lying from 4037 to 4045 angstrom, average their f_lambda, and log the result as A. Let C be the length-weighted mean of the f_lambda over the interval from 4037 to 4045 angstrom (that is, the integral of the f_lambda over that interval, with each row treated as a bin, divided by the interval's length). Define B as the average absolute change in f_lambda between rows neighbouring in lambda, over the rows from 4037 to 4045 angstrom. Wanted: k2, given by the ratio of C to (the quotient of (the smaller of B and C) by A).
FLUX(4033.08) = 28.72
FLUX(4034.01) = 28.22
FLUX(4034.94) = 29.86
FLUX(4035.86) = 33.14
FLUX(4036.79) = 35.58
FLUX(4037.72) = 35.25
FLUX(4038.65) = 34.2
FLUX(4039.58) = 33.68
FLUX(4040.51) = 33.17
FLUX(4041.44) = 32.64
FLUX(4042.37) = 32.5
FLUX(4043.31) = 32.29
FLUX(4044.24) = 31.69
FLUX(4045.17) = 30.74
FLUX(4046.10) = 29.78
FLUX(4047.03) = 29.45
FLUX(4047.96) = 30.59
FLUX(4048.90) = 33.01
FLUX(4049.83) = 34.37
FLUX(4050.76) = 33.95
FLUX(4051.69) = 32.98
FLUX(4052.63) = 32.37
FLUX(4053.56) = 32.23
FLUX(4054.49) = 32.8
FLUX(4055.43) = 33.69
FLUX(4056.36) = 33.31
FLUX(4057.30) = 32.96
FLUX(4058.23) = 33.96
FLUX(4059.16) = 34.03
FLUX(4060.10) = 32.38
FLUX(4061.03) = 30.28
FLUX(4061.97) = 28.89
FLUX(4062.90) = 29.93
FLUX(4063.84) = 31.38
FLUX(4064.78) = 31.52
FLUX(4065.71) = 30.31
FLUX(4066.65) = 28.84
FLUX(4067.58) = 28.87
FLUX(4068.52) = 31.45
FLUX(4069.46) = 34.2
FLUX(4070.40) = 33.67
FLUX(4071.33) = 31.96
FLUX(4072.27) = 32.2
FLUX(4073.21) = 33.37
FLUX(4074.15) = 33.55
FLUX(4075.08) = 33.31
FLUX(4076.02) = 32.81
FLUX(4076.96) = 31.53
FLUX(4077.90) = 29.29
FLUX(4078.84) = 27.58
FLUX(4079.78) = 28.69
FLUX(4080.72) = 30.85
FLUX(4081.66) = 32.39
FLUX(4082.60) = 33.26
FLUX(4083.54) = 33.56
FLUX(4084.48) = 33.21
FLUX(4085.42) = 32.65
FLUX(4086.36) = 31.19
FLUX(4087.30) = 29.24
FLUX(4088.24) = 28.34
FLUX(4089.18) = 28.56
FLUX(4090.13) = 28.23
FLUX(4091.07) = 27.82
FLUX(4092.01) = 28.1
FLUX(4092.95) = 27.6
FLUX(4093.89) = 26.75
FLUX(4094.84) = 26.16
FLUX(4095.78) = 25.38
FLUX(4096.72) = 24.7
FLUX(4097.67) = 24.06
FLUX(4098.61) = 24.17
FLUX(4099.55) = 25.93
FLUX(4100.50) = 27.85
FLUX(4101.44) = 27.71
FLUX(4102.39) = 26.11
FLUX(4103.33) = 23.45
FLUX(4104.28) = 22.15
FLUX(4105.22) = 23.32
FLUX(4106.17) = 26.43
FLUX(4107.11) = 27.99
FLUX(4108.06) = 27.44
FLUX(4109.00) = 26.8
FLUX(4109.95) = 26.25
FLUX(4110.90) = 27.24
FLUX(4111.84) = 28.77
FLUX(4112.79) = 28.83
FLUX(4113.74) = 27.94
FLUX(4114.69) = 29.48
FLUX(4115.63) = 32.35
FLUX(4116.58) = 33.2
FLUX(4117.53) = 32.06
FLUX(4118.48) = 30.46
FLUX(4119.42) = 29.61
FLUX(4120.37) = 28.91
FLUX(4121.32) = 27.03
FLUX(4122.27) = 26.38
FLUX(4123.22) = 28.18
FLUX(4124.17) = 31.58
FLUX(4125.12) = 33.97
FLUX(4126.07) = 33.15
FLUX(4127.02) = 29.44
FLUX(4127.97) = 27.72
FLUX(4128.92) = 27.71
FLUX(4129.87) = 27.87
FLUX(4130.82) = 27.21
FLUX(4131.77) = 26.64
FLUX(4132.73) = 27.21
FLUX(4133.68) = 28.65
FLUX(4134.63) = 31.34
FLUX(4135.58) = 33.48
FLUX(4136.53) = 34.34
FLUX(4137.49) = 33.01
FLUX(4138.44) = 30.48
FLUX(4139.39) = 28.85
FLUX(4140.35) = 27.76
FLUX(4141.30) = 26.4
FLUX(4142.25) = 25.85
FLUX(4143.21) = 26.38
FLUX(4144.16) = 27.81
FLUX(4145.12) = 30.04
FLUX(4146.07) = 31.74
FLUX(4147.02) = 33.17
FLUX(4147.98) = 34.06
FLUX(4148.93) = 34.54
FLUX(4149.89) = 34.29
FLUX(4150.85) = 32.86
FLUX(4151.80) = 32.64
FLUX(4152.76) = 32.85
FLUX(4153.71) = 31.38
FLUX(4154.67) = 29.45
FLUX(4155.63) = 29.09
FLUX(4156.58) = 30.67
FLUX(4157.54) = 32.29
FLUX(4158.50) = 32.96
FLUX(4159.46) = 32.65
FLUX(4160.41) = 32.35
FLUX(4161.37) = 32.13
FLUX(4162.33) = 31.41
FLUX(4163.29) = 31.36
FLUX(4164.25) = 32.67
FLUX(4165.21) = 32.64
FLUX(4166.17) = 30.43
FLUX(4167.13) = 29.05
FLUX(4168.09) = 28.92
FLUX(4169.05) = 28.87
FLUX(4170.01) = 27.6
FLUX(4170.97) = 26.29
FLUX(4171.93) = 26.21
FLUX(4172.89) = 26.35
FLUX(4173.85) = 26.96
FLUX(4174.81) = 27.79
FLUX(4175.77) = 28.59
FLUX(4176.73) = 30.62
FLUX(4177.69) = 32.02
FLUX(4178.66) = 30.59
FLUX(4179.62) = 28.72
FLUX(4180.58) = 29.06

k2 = 2096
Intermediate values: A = 32.2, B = 0.51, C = 33.1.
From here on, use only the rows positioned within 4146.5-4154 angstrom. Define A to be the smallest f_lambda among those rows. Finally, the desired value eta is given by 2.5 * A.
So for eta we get 78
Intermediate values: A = 31.38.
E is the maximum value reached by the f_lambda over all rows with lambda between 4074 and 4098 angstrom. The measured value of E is 33.56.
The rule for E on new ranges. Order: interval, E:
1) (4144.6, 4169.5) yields 34.54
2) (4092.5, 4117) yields 33.2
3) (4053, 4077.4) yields 34.2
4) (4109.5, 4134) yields 33.97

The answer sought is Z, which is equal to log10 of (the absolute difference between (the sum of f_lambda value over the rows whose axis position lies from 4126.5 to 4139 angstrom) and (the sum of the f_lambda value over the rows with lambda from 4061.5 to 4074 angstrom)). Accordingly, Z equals 1.33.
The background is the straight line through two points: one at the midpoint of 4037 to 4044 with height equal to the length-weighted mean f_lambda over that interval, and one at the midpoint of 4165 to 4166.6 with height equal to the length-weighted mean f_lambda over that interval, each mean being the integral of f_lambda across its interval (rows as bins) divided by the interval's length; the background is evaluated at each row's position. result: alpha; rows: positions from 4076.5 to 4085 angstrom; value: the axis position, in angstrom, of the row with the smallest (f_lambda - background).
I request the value 4078.84 angstrom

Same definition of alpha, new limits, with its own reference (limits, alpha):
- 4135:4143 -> 4142.25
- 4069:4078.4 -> 4077.90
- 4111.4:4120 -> 4113.74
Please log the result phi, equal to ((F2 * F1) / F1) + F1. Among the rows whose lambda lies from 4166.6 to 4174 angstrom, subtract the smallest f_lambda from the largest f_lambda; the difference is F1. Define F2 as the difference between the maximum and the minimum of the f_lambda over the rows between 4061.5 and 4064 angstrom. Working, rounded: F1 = 2.8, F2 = 2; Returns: 5.3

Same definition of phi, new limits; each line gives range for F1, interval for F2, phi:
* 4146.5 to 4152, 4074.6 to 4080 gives 7.6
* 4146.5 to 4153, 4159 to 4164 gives 3.2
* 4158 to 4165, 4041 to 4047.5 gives 4.8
